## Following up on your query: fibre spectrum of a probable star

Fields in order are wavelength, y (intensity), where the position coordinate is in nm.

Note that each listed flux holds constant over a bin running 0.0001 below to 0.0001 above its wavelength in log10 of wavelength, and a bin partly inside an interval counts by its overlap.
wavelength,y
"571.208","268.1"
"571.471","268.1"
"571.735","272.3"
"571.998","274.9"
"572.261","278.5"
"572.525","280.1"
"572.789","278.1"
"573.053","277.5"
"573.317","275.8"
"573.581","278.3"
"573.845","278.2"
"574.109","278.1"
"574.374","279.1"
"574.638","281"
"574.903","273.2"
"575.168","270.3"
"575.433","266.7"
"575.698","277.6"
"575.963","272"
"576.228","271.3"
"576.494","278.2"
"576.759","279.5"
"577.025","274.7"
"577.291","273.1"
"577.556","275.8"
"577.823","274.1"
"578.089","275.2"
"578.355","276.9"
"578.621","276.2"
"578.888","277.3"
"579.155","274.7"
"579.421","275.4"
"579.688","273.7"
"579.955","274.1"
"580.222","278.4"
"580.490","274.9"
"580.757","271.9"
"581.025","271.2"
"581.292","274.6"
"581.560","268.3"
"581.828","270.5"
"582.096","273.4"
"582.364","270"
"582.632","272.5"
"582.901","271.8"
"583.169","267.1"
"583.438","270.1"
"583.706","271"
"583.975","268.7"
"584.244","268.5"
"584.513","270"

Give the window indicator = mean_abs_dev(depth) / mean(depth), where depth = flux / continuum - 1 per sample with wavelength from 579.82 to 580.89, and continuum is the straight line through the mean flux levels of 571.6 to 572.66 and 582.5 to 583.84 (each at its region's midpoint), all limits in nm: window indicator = 0.6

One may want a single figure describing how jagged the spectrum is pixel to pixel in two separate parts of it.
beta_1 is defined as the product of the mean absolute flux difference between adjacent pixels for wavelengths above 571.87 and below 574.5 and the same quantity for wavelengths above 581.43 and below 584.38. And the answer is 3.3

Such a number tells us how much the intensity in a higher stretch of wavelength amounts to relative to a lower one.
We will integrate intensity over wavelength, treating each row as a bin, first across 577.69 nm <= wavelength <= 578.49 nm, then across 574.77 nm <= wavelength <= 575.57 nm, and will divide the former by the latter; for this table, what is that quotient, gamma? 1.02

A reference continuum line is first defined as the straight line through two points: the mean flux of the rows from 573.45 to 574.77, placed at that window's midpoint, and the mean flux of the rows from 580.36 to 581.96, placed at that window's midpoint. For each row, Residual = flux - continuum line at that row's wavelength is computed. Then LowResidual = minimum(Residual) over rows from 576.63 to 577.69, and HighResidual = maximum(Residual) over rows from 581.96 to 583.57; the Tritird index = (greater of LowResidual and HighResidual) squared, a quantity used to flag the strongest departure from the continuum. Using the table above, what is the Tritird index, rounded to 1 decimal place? 5.9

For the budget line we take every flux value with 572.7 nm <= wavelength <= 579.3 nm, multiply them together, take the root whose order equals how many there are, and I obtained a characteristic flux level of 276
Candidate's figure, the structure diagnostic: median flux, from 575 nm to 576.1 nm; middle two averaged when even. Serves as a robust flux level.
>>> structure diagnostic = 271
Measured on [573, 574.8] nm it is 278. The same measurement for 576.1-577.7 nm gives 275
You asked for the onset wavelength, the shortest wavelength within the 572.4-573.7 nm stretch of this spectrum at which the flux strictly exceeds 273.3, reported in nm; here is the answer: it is 572.525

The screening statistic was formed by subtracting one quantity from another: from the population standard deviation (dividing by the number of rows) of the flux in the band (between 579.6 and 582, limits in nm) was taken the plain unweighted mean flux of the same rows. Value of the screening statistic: -270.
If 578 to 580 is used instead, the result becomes -274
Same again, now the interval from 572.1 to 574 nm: -277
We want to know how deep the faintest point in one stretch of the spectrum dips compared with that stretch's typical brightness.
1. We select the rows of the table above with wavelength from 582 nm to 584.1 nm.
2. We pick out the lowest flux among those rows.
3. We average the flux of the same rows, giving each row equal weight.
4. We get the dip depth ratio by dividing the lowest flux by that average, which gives 0.987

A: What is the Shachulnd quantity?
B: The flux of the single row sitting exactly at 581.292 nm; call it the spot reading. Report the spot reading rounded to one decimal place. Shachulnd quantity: 274.6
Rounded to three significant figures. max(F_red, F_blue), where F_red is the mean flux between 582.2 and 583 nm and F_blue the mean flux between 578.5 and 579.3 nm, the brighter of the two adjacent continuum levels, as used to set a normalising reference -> 276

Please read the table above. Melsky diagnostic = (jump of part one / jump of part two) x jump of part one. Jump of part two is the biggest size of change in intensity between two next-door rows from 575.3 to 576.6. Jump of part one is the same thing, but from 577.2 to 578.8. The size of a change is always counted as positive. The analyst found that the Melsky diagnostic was 0.7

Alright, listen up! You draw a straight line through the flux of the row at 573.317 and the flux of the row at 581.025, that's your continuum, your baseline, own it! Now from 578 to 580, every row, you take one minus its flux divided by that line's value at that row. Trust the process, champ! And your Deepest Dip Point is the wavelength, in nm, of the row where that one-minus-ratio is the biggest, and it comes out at 579.688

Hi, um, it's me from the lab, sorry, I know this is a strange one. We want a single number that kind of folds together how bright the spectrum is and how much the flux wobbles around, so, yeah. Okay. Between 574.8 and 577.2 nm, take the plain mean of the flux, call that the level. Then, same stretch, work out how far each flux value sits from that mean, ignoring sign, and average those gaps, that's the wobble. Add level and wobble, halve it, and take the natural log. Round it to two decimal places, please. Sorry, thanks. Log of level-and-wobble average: 4.93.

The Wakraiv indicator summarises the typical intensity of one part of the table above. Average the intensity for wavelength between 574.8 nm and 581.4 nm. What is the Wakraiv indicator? 274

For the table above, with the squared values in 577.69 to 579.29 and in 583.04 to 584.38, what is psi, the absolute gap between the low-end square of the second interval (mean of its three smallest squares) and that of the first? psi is 3564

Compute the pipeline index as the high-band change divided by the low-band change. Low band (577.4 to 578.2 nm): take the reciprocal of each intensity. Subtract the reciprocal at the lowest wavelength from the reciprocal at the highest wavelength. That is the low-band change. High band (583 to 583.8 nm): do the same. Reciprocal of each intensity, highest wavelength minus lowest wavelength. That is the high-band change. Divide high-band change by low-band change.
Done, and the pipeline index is -6.8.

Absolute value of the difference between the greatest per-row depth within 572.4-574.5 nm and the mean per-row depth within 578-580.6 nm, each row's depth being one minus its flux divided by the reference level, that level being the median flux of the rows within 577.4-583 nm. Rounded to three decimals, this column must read 0.000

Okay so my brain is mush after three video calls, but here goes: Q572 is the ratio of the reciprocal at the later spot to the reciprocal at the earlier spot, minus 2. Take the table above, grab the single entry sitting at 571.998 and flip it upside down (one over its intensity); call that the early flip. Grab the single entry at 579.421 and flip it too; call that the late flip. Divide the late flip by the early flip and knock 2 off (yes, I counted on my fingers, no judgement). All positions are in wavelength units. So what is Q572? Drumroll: -1.002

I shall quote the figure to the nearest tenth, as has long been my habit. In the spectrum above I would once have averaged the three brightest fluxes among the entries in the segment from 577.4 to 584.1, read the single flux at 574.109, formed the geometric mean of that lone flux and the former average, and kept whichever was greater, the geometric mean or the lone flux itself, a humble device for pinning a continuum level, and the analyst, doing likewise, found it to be 278.1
